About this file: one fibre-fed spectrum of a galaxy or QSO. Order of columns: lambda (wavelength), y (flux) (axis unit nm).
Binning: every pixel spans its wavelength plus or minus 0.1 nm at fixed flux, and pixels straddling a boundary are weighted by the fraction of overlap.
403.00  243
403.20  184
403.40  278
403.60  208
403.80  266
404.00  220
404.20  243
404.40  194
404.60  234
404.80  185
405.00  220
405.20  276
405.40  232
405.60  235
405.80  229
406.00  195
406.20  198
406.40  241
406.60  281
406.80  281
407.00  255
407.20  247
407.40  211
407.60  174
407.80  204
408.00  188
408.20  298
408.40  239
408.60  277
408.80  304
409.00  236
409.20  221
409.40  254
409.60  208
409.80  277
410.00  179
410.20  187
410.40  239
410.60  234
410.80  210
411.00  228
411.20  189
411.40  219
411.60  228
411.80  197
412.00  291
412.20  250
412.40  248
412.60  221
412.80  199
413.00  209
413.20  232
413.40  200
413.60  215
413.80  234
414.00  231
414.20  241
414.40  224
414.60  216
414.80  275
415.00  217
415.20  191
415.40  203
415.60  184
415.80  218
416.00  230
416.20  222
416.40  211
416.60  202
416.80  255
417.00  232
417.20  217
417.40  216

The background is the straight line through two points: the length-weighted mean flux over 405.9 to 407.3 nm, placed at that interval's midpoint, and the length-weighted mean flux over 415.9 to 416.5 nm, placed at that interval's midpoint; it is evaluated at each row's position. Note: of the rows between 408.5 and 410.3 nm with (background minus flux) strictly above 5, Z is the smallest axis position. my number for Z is 409.20 nm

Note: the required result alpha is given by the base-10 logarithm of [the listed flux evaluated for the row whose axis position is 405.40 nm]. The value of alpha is 2.37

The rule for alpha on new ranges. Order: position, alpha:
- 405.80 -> 2.36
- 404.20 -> 2.39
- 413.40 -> 2.30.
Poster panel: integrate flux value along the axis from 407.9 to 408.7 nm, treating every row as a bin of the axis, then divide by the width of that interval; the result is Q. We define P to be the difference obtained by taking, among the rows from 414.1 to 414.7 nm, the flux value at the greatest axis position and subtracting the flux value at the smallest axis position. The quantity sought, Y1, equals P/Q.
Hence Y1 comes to -0.10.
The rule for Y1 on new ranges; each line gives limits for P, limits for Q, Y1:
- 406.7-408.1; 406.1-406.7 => -0.39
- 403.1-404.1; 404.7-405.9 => 0.16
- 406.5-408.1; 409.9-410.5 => -0.46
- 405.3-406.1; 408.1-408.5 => -0.14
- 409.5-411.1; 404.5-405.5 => 0.09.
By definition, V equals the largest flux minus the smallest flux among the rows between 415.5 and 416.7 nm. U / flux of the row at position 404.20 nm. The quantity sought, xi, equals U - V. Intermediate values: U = 243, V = 46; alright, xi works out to 197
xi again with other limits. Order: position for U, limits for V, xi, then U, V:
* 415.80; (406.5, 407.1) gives 192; 218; 26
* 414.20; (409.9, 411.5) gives 181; 241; 60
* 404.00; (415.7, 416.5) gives 201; 220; 19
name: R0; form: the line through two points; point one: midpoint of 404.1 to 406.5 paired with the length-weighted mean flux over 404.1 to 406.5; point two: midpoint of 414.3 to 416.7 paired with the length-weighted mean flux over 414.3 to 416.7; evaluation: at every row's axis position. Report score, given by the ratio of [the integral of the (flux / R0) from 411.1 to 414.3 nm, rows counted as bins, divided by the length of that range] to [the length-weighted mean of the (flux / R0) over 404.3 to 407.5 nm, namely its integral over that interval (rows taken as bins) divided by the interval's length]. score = 0.992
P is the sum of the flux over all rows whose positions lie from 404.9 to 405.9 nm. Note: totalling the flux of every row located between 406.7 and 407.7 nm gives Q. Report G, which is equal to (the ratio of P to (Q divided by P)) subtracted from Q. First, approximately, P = 1192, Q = 1168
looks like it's -48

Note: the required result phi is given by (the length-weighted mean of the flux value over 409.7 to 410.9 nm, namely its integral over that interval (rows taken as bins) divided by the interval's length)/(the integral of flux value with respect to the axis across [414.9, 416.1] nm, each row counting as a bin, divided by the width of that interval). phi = 1.07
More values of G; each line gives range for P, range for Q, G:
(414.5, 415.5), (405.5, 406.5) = -8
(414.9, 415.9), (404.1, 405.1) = 122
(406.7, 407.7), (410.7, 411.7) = -196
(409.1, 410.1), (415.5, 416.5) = -153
